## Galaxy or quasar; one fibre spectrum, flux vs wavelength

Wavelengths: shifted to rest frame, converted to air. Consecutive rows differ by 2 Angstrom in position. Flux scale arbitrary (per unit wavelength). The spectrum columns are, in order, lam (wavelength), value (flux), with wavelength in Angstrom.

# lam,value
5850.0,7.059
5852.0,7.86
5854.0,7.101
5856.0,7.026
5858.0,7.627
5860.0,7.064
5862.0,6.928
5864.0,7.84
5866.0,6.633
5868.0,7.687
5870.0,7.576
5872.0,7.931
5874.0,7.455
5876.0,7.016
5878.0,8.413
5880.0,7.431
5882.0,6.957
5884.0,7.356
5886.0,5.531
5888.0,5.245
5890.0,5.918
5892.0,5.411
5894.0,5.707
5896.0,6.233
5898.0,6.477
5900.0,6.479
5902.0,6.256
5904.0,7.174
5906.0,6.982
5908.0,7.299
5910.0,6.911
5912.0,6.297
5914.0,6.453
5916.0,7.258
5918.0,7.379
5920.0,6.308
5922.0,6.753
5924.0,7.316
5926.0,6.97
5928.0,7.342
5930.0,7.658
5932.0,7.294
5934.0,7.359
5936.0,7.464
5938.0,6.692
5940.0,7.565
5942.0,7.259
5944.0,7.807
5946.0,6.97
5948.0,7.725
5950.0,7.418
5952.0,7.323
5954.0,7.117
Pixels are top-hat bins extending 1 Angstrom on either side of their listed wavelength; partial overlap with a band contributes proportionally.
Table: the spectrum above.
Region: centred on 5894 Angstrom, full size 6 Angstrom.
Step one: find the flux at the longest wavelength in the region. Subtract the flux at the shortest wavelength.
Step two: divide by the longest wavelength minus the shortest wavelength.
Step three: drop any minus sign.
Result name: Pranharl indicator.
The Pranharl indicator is 0.21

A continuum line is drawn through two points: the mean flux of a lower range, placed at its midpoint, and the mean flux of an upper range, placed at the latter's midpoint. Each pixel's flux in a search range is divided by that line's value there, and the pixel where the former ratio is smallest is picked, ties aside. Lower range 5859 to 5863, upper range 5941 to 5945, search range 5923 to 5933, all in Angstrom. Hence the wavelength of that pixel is 5926.0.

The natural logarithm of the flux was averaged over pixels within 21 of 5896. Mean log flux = 1.88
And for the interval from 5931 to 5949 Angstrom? 1.99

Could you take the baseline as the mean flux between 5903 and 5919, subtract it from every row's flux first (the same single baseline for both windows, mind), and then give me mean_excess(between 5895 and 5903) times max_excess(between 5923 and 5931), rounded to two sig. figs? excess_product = -0.42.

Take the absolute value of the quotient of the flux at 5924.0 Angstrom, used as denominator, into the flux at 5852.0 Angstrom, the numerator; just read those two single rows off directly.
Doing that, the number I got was 1.07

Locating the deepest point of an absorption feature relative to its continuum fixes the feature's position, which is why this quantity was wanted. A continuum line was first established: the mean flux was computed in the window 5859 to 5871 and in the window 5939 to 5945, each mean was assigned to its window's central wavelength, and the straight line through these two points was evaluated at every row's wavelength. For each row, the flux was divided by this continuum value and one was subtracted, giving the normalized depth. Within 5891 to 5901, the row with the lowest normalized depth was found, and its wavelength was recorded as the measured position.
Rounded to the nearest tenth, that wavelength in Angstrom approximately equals 5892.0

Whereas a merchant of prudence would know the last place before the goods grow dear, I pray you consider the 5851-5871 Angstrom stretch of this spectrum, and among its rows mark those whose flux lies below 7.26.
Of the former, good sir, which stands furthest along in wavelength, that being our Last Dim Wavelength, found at 5866.0 Angstrom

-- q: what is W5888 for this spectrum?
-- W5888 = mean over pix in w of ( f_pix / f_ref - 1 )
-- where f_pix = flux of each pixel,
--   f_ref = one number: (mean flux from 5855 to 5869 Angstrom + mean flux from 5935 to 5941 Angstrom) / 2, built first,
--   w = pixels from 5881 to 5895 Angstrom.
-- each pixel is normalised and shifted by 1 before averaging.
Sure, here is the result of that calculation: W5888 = -0.17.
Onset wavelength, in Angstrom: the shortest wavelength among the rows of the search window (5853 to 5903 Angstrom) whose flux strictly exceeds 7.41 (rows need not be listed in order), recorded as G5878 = 5858.0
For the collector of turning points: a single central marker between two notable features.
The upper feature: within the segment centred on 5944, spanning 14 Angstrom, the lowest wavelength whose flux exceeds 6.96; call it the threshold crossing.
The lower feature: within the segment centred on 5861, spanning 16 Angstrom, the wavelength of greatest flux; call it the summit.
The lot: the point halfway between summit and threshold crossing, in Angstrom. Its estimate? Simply 5902 Angstrom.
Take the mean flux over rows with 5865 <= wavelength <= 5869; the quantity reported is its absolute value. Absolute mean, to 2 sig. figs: 7.2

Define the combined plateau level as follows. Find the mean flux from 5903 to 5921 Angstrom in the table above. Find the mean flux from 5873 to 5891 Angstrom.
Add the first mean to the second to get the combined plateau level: 13.7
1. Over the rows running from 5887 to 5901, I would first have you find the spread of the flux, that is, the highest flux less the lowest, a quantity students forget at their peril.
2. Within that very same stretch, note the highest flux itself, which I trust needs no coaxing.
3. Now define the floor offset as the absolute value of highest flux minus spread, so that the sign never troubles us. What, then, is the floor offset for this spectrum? 5.2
